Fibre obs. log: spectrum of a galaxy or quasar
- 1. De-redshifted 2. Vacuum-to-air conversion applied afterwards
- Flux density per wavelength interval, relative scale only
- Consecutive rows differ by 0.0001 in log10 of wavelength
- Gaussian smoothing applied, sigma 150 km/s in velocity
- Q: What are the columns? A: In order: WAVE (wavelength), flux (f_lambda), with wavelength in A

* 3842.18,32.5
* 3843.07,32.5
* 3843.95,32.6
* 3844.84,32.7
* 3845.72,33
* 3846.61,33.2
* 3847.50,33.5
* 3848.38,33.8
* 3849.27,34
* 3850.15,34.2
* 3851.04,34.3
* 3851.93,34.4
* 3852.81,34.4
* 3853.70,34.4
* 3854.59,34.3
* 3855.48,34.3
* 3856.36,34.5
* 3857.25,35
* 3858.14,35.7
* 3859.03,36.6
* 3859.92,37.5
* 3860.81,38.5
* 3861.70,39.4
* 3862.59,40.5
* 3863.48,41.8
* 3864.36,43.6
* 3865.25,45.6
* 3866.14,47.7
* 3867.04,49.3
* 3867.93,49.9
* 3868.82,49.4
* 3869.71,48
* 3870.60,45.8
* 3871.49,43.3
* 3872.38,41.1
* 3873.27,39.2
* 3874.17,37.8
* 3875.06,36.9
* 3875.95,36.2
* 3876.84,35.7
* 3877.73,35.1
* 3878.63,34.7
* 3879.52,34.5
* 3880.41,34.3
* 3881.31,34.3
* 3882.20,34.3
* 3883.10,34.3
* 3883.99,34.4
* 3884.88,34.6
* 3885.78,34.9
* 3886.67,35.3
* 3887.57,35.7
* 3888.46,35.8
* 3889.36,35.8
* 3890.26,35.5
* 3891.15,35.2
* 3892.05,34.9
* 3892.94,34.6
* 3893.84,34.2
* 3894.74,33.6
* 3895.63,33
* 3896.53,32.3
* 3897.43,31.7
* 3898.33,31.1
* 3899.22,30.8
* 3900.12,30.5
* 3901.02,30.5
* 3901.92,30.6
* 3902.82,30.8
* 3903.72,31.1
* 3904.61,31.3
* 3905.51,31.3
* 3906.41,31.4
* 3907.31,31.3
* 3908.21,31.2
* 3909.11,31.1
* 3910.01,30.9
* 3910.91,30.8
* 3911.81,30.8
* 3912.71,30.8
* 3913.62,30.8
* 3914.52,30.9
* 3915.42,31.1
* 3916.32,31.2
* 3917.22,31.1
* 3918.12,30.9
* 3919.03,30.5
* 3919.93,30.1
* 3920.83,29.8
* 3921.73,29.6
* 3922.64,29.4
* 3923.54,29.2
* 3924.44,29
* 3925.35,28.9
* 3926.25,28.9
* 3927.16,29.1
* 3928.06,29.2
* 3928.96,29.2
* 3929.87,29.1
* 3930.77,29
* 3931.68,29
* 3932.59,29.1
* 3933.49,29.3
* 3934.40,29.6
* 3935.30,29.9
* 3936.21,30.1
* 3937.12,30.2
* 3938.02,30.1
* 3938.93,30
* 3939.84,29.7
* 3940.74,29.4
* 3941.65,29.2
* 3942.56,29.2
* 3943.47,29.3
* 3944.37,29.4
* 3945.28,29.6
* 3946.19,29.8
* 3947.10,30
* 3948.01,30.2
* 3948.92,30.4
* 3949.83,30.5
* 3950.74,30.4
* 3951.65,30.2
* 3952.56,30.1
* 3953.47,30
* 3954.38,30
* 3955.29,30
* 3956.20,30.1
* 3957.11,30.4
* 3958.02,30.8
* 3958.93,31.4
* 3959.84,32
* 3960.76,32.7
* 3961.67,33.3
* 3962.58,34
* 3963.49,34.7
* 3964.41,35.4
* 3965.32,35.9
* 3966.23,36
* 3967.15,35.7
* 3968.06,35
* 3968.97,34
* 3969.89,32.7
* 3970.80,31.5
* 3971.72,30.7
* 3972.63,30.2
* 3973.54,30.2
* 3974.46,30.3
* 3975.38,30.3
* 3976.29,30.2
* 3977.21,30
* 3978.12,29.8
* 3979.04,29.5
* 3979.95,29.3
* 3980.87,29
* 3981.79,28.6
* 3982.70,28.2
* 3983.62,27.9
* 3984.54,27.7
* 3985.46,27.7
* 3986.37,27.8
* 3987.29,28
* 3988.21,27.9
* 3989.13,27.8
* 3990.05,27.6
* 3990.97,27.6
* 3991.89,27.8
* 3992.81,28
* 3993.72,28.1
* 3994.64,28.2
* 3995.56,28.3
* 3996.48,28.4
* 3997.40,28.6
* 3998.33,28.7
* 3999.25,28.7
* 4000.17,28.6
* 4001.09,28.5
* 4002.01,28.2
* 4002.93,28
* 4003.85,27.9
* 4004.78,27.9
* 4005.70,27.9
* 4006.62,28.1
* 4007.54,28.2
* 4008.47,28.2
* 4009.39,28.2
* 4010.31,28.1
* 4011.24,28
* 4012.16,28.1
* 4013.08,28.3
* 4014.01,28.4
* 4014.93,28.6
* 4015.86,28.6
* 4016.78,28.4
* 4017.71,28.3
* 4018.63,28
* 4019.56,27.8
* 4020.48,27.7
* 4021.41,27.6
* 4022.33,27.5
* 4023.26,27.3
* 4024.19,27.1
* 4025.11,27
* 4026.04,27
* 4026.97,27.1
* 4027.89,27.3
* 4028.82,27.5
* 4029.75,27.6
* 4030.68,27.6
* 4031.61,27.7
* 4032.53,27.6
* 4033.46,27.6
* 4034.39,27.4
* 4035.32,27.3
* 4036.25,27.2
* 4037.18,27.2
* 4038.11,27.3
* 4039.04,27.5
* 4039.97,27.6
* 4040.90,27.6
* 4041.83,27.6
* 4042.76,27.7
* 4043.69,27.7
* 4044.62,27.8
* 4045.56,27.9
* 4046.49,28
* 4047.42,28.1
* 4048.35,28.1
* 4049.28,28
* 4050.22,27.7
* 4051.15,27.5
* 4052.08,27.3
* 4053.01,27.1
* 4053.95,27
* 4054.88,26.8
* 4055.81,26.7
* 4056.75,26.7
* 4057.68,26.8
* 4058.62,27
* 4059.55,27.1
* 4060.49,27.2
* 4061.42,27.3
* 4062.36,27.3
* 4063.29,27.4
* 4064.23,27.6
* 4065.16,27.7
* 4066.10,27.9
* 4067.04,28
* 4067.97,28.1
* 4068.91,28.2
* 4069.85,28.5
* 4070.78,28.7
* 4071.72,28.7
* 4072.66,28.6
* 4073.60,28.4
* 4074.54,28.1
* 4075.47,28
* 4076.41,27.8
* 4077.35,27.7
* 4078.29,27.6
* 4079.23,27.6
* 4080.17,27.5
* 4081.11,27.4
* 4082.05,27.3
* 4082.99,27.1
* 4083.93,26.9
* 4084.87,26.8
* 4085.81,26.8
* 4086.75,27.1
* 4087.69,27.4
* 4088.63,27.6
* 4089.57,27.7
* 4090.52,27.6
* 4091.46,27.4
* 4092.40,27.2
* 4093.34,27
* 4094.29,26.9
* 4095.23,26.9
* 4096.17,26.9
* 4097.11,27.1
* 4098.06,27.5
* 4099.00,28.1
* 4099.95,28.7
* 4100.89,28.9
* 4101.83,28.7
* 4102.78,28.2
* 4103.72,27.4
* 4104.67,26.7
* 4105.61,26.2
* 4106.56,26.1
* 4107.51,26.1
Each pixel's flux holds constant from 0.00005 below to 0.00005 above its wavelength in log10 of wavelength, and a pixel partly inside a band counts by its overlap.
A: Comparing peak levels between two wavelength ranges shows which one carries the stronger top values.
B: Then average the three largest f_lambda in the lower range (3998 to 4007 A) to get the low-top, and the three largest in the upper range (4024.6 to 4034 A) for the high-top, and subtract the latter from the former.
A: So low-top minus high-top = 1.0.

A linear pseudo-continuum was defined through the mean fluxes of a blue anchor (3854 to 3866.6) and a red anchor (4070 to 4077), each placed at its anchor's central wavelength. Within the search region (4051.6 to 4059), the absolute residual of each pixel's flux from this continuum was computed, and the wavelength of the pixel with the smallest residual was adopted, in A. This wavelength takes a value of 4058.62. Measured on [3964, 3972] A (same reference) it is 3968.97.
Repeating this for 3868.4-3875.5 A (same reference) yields 3874.17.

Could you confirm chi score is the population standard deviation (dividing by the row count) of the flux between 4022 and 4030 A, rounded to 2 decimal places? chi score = 0.22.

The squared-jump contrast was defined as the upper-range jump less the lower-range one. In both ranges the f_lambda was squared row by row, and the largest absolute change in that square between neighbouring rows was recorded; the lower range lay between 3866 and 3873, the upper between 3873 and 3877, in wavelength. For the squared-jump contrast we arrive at -115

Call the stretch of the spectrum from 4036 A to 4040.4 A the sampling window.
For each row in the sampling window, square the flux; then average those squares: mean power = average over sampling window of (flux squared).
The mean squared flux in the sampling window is 749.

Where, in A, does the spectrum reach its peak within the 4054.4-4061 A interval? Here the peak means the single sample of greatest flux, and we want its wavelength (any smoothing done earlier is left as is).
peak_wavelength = 4060.49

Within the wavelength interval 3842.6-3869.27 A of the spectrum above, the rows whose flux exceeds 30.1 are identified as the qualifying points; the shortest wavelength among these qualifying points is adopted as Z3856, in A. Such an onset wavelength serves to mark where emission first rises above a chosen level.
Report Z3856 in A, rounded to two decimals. 3843.07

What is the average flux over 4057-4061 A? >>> 27.03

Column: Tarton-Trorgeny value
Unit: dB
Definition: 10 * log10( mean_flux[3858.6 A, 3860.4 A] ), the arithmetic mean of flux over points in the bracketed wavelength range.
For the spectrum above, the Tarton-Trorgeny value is 15.7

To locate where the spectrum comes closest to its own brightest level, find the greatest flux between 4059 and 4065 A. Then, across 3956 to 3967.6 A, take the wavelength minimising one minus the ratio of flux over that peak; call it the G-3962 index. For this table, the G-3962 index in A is 3966.23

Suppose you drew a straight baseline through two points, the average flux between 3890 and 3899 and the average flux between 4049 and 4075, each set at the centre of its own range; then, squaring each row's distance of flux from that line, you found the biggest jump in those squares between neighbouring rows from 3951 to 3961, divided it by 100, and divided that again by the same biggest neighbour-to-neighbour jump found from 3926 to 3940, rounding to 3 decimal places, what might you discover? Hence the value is 0.009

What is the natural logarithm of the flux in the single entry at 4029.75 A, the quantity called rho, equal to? 3.32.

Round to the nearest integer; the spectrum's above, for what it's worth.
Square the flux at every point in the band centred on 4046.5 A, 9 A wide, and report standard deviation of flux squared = 9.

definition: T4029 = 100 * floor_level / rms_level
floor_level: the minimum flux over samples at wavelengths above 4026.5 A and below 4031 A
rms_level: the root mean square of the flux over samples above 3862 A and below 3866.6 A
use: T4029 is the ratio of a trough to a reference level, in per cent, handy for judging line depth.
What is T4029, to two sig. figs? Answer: 62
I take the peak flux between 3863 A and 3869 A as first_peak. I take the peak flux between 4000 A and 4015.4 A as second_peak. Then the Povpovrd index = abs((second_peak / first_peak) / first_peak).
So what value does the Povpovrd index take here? 0.011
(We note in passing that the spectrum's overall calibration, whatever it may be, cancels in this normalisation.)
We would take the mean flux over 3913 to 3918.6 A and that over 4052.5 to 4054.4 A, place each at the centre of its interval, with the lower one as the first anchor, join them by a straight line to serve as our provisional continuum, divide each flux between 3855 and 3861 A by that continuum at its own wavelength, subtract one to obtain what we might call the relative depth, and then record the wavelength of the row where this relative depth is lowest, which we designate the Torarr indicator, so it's 3855.48 A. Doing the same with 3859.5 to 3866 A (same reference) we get 3859.92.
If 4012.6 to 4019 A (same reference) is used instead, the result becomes 4018.63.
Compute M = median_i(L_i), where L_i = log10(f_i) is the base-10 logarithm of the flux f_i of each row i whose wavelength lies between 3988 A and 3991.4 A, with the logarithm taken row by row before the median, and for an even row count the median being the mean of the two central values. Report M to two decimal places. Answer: 1.44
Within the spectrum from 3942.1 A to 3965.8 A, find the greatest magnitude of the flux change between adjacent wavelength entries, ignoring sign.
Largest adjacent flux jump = 0.7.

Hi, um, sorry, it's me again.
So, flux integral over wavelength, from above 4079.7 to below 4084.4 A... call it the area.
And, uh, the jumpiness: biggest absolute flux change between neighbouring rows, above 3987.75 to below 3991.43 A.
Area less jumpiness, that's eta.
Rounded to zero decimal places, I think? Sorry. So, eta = 128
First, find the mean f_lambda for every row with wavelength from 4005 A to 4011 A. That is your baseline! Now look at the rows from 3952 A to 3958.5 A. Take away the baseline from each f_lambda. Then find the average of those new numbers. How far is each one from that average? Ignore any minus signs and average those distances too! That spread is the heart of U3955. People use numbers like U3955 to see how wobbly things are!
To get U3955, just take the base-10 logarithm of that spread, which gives -0.64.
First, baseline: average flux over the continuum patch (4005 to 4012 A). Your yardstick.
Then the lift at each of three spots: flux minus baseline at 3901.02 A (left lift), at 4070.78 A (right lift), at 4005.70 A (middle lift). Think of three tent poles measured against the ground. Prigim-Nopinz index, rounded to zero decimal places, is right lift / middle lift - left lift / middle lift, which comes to 9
